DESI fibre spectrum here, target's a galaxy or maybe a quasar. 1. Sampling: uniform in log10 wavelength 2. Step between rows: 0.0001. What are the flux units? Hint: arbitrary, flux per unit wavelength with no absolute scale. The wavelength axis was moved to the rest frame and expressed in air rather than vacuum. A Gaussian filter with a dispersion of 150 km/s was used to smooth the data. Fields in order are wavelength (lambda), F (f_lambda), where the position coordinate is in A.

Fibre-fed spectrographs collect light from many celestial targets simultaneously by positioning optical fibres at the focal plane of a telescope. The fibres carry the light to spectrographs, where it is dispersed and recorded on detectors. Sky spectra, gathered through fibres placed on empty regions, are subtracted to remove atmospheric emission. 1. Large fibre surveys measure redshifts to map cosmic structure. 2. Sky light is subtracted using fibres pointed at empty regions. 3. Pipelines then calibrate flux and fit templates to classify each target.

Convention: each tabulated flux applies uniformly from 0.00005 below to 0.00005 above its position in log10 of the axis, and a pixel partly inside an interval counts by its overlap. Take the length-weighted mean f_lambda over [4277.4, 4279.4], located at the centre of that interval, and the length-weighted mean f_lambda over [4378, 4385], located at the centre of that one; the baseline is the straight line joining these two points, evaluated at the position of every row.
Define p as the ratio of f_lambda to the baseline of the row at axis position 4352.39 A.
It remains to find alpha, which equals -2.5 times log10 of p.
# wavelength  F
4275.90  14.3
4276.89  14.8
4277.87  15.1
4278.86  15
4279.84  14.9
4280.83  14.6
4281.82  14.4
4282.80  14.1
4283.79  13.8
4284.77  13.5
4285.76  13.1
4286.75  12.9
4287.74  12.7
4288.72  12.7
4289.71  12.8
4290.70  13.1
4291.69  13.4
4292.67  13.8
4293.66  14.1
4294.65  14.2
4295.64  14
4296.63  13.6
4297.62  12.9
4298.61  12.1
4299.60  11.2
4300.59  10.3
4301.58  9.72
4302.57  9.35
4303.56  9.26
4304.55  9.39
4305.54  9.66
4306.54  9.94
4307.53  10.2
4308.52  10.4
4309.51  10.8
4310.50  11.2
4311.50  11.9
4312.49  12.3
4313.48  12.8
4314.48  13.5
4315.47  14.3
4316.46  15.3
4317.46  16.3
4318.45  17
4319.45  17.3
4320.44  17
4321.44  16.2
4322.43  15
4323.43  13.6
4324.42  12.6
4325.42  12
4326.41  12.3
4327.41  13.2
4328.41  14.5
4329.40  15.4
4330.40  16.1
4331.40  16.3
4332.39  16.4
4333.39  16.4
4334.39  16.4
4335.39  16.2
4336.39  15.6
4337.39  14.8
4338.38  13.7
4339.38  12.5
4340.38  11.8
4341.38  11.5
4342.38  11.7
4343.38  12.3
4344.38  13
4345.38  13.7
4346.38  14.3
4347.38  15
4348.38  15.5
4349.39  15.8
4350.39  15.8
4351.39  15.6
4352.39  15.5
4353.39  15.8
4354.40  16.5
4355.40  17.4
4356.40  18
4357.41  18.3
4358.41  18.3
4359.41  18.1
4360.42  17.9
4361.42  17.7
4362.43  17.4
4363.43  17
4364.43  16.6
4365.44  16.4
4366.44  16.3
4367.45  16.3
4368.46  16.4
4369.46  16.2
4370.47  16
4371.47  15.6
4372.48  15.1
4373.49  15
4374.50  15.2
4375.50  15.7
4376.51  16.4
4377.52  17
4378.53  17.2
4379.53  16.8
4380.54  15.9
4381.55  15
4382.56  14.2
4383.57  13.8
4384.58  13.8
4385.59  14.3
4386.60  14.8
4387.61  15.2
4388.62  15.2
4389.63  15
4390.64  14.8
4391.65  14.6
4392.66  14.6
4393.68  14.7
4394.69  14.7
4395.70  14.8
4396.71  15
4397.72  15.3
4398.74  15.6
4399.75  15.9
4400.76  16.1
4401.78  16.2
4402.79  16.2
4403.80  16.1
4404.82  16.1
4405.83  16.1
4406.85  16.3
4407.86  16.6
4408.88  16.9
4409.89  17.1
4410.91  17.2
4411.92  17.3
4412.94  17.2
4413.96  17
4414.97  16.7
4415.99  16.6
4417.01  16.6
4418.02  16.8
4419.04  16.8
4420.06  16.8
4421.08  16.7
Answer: -0.02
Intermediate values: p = 1.02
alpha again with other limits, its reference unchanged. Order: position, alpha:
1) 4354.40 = -0.09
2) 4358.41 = -0.20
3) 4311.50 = 0.26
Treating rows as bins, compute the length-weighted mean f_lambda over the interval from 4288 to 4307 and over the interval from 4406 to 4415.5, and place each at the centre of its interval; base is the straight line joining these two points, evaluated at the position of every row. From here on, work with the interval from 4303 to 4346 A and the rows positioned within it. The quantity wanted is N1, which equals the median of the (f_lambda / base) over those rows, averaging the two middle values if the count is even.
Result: 1.00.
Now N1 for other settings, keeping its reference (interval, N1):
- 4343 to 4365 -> 1.12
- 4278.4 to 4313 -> 1.11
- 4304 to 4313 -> 0.84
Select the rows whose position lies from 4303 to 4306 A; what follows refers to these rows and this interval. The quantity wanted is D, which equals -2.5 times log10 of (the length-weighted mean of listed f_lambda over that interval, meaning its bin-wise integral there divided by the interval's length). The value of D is -2.44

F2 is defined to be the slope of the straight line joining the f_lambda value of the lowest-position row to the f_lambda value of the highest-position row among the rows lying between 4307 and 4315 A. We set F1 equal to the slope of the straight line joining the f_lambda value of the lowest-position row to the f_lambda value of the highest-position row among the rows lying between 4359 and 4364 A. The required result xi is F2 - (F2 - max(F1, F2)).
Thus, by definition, 0.5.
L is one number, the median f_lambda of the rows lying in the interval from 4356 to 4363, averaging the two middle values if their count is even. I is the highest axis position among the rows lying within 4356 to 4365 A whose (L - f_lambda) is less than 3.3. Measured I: 4364.43 A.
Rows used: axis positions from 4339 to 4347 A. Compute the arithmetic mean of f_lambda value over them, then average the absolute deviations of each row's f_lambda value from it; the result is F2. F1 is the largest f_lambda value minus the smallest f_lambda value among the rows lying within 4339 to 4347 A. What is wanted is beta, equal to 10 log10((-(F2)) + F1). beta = 3.0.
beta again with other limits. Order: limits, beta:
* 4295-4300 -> 2.8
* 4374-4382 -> 1.8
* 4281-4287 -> 0.1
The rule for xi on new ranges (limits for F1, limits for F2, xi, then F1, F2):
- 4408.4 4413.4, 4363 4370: 0.1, 0.1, -0.1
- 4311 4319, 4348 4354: 0.7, 0.7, 0.1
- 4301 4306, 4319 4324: 0.0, 0.0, -0.9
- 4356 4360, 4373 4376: 0.3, 0.0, 0.3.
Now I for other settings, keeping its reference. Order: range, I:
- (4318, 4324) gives 4322.43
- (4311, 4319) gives 4318.45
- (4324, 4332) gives 4331.40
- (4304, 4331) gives 4330.40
